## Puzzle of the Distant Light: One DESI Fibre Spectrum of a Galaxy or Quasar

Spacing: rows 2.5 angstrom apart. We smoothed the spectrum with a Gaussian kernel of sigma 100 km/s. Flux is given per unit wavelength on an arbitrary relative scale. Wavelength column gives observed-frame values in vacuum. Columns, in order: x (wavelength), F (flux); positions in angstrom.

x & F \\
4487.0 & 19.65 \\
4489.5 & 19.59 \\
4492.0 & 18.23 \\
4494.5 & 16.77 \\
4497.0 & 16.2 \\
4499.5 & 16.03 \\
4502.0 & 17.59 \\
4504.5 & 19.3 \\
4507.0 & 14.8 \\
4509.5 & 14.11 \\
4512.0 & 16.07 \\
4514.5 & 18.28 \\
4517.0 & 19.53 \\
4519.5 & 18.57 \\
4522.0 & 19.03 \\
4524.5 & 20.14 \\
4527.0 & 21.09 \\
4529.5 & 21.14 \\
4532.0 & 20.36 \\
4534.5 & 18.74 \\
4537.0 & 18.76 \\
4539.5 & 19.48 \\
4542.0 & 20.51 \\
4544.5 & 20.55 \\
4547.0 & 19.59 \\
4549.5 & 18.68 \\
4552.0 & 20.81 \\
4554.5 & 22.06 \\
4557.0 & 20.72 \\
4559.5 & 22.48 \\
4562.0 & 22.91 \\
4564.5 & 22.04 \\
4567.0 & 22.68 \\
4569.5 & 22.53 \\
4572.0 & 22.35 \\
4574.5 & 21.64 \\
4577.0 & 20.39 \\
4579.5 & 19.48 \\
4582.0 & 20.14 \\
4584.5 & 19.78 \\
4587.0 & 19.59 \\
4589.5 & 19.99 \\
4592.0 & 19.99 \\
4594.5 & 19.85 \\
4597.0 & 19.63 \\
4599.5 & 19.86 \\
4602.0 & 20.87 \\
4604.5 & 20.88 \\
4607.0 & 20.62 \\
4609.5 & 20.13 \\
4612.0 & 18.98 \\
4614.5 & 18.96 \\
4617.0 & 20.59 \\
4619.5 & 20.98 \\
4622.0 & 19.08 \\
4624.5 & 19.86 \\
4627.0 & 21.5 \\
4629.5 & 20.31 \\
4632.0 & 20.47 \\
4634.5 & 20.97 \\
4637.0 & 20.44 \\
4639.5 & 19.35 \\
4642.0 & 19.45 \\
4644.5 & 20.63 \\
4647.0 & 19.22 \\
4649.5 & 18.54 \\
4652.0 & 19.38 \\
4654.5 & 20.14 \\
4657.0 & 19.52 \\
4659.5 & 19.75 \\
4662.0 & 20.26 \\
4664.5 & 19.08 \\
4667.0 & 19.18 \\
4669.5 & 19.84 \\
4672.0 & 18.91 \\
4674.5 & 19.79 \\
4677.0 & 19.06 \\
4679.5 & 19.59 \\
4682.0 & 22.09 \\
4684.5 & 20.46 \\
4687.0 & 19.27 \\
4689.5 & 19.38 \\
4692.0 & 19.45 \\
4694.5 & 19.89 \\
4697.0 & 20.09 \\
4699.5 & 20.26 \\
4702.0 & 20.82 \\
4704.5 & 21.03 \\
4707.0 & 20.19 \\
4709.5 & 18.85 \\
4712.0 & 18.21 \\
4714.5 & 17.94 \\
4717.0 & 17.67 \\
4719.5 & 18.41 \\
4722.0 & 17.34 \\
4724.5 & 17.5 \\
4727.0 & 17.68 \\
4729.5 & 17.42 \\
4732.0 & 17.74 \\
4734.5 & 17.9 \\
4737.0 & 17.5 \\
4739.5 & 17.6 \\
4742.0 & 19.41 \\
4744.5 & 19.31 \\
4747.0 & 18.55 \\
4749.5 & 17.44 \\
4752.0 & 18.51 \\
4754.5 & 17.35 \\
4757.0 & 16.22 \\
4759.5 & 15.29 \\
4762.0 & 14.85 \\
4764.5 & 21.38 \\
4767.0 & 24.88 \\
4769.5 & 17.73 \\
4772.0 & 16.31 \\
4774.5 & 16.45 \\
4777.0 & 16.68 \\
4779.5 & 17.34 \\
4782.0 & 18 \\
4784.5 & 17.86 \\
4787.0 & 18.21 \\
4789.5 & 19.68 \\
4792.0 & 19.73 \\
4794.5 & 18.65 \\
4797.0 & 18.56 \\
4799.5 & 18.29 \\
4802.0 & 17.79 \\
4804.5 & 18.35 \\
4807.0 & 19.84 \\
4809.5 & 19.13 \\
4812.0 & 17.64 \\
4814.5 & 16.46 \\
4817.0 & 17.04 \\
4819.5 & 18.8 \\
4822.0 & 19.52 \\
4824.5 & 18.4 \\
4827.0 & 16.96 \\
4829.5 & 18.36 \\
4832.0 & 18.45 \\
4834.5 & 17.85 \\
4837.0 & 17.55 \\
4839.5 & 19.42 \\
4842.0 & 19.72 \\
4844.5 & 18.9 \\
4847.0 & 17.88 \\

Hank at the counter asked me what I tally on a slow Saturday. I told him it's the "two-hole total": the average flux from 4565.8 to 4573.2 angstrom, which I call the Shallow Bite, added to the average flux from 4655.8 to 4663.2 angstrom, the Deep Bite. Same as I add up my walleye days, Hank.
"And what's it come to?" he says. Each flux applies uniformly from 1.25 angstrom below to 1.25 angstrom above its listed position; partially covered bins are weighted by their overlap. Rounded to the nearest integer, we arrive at 42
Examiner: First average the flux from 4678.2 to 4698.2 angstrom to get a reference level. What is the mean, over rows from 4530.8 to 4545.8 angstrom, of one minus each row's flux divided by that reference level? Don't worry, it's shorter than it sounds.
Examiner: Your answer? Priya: 0.015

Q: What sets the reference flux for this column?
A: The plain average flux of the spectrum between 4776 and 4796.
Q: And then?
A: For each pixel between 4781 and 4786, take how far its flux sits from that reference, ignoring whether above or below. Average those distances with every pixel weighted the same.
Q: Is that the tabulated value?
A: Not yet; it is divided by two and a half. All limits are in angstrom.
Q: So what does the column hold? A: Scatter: 0.14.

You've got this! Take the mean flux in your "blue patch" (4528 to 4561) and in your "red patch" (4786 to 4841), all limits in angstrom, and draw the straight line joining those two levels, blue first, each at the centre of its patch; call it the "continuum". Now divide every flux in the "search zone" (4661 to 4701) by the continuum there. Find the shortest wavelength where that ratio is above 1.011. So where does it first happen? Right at 4662.0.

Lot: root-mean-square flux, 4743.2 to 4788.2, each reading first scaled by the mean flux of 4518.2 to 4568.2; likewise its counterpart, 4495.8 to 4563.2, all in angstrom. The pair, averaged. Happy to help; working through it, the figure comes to 0.910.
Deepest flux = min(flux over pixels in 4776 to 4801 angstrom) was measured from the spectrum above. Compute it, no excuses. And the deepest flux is 16.68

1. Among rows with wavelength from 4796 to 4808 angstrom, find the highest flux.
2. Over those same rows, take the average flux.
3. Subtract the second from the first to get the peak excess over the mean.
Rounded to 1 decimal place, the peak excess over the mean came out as 1.3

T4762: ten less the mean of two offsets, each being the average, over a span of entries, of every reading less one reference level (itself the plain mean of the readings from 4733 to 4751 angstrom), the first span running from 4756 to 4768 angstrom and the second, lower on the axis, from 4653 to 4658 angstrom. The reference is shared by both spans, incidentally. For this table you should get 9.1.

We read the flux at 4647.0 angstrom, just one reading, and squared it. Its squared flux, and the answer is 369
